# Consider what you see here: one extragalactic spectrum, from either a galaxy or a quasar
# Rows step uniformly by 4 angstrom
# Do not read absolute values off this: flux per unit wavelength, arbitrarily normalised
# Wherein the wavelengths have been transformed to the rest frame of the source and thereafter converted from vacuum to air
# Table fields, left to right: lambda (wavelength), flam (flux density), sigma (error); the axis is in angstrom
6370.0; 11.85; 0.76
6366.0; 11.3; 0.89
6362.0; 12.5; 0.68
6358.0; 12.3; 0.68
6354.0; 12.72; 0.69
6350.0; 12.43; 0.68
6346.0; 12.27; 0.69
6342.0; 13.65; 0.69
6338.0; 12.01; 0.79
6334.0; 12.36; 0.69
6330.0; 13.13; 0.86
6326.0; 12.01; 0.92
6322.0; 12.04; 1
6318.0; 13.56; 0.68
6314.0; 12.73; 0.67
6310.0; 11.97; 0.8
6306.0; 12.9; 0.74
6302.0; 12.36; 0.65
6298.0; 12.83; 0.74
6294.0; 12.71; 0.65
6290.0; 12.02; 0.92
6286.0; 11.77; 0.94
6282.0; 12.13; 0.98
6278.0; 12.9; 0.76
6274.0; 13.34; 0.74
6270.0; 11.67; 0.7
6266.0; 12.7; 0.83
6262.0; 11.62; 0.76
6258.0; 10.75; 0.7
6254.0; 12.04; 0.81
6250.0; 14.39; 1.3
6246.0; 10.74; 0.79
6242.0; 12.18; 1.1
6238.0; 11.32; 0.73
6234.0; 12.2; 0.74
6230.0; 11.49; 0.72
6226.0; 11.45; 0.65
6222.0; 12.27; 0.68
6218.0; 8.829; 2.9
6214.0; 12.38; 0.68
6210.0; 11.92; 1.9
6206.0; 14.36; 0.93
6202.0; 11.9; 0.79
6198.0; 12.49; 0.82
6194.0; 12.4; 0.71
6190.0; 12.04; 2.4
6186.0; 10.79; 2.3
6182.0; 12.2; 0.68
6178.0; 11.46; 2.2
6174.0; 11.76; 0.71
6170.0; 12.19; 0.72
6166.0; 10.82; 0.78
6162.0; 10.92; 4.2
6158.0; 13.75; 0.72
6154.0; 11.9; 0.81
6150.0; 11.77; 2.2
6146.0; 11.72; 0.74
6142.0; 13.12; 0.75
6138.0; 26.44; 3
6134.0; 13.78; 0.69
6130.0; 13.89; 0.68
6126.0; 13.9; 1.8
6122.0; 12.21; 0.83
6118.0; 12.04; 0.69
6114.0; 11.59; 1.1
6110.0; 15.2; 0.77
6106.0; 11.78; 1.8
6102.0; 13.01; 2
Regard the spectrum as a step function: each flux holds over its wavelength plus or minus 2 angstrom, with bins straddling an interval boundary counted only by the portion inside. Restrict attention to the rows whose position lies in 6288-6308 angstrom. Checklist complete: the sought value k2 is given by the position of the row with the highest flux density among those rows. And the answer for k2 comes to 6306.0 angstrom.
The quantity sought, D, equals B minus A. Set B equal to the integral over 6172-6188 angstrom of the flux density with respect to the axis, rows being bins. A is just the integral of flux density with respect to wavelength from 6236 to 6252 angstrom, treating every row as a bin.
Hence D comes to -10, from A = 195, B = 185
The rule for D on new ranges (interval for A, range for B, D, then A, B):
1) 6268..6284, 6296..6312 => 0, 200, 200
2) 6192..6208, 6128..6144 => 64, 205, 269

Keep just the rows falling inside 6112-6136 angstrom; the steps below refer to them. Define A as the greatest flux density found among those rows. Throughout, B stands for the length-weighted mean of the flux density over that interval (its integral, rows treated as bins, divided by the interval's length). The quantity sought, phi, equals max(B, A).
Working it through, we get 13.9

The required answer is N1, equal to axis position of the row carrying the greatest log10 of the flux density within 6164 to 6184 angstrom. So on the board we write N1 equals 6182.0 angstrom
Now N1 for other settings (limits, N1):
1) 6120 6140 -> 6138.0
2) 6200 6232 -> 6206.0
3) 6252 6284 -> 6274.0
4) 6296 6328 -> 6318.0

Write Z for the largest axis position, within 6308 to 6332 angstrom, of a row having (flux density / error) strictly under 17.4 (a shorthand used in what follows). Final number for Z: 6330.0 angstrom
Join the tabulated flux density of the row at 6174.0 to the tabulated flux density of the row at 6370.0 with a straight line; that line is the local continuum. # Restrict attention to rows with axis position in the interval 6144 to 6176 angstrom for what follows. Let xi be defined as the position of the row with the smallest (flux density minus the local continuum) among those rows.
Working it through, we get 6166.0 angstrom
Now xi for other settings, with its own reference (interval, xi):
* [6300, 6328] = 6310.0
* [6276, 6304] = 6286.0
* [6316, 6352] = 6338.0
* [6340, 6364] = 6346.0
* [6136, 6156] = 6146.0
